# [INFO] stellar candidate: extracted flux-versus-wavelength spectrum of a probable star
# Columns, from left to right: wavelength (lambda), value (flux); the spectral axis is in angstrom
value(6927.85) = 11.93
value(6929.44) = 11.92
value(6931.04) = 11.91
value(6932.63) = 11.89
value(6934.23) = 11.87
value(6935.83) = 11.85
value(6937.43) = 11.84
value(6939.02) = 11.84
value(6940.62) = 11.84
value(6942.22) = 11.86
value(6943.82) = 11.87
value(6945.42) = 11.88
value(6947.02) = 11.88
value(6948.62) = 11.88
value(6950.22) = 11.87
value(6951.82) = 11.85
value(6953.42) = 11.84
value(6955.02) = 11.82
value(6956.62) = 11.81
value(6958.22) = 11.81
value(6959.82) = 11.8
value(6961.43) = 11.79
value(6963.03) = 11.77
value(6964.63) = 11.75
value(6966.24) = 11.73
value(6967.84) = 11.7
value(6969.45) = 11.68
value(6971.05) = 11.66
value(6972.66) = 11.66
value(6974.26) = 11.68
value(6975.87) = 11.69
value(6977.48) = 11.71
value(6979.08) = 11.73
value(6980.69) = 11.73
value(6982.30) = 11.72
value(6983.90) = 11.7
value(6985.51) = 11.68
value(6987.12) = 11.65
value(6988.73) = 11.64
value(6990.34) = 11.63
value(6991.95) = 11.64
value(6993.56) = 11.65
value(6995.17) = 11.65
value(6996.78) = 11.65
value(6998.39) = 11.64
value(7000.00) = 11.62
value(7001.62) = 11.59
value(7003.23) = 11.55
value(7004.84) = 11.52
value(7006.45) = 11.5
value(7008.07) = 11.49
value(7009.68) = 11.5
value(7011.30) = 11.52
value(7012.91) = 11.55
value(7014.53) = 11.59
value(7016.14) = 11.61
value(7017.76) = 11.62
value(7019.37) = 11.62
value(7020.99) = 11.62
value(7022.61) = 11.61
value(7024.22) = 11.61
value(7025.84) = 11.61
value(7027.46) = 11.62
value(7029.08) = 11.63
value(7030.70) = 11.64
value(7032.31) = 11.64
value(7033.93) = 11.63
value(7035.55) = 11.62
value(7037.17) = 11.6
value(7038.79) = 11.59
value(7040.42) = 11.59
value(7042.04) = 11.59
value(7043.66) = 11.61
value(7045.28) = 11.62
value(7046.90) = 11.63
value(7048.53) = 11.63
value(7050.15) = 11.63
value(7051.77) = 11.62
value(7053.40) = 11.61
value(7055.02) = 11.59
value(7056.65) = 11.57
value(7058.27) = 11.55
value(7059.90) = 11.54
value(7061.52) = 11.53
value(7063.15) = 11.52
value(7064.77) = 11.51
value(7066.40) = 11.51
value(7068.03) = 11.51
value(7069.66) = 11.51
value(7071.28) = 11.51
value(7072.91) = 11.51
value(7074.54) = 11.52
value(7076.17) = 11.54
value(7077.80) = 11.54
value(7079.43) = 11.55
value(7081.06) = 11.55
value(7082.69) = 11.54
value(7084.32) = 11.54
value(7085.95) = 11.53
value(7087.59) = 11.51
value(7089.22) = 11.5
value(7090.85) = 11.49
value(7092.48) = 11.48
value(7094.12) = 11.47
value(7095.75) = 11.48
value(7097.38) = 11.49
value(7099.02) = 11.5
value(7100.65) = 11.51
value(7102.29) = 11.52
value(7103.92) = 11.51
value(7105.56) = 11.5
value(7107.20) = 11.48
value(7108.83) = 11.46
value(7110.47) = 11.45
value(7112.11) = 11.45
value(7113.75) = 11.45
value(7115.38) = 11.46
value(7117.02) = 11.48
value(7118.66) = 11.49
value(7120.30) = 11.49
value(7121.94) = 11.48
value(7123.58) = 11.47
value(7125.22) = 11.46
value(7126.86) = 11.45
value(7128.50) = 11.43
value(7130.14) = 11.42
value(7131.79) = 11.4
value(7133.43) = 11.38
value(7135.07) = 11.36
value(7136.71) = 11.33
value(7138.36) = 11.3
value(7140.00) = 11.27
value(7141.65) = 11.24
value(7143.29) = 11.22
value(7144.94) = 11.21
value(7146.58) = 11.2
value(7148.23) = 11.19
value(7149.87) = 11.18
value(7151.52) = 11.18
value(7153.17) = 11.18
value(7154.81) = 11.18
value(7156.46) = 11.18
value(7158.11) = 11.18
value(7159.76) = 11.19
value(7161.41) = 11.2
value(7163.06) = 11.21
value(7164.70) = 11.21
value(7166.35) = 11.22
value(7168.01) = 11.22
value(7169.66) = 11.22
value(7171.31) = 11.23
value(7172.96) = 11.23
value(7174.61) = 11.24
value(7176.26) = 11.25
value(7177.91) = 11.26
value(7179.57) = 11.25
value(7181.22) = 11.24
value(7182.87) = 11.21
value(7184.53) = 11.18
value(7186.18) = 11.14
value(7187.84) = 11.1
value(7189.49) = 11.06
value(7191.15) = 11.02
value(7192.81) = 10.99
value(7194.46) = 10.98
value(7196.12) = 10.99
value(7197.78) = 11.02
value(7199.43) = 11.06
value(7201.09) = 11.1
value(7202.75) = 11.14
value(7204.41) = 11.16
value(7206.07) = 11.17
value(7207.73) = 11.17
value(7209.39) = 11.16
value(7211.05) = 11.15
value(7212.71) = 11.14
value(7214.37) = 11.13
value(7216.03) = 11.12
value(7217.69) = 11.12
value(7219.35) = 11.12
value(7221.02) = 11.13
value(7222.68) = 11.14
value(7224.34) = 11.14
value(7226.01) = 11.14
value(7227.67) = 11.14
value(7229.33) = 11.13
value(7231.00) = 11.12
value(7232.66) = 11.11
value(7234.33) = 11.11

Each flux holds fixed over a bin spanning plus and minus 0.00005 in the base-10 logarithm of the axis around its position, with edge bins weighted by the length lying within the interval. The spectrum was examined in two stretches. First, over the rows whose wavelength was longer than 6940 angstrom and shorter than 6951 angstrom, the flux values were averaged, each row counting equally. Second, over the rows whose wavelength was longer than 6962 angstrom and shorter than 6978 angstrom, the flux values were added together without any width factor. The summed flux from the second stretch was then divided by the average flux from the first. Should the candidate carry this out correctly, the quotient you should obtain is 10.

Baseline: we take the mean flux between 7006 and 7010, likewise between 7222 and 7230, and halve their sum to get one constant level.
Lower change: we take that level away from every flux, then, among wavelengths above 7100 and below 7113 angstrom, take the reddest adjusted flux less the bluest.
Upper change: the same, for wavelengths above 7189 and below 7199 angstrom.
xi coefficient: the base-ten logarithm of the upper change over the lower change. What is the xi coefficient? -0.2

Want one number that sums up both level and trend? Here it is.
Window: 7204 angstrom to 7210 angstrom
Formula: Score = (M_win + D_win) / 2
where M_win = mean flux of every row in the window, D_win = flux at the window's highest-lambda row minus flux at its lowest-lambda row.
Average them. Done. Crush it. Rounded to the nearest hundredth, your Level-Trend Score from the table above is 5.58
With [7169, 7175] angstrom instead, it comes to 5.63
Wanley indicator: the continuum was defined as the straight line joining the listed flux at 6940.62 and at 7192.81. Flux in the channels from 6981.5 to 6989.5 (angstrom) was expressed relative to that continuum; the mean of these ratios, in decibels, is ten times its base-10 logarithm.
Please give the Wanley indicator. 0.00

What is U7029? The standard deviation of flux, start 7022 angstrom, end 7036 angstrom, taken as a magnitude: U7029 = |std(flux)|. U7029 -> 0.012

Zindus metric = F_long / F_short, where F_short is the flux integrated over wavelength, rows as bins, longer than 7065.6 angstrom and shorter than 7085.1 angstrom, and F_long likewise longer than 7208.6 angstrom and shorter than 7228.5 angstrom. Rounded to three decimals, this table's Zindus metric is 0.986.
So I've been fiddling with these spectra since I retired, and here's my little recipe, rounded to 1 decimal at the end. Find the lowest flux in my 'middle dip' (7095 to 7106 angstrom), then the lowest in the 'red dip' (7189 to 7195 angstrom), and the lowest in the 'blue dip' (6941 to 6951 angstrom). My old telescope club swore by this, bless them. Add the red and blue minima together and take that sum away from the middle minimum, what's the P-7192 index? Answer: -11.4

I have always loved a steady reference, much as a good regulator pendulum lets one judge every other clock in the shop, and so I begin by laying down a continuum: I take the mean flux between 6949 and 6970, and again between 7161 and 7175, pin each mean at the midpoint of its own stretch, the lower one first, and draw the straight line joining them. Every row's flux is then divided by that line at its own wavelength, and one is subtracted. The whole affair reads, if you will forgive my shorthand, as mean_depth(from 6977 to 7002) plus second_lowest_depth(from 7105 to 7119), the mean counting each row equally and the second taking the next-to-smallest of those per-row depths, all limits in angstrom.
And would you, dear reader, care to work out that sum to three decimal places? 0.003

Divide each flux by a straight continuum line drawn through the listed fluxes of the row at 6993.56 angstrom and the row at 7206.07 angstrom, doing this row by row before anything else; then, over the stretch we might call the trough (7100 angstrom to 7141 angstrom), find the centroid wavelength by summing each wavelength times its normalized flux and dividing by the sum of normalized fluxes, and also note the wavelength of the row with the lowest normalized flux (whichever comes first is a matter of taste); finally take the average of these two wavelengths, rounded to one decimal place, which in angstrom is 7130.1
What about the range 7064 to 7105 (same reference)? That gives 7074.6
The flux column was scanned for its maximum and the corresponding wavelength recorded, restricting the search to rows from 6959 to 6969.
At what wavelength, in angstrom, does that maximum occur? 6959.82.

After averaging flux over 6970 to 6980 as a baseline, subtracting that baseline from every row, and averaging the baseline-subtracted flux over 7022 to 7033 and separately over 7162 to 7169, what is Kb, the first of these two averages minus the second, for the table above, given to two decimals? 0.41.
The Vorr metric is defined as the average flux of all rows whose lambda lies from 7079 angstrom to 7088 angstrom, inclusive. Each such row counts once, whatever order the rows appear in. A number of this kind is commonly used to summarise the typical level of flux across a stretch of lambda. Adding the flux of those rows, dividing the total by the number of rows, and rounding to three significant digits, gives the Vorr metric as 11.5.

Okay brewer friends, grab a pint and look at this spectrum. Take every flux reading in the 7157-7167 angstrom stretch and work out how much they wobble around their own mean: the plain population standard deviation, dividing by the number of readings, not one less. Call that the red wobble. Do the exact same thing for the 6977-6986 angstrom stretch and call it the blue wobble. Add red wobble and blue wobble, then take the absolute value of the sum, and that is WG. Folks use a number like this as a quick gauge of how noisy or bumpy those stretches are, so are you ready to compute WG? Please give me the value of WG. 0.031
